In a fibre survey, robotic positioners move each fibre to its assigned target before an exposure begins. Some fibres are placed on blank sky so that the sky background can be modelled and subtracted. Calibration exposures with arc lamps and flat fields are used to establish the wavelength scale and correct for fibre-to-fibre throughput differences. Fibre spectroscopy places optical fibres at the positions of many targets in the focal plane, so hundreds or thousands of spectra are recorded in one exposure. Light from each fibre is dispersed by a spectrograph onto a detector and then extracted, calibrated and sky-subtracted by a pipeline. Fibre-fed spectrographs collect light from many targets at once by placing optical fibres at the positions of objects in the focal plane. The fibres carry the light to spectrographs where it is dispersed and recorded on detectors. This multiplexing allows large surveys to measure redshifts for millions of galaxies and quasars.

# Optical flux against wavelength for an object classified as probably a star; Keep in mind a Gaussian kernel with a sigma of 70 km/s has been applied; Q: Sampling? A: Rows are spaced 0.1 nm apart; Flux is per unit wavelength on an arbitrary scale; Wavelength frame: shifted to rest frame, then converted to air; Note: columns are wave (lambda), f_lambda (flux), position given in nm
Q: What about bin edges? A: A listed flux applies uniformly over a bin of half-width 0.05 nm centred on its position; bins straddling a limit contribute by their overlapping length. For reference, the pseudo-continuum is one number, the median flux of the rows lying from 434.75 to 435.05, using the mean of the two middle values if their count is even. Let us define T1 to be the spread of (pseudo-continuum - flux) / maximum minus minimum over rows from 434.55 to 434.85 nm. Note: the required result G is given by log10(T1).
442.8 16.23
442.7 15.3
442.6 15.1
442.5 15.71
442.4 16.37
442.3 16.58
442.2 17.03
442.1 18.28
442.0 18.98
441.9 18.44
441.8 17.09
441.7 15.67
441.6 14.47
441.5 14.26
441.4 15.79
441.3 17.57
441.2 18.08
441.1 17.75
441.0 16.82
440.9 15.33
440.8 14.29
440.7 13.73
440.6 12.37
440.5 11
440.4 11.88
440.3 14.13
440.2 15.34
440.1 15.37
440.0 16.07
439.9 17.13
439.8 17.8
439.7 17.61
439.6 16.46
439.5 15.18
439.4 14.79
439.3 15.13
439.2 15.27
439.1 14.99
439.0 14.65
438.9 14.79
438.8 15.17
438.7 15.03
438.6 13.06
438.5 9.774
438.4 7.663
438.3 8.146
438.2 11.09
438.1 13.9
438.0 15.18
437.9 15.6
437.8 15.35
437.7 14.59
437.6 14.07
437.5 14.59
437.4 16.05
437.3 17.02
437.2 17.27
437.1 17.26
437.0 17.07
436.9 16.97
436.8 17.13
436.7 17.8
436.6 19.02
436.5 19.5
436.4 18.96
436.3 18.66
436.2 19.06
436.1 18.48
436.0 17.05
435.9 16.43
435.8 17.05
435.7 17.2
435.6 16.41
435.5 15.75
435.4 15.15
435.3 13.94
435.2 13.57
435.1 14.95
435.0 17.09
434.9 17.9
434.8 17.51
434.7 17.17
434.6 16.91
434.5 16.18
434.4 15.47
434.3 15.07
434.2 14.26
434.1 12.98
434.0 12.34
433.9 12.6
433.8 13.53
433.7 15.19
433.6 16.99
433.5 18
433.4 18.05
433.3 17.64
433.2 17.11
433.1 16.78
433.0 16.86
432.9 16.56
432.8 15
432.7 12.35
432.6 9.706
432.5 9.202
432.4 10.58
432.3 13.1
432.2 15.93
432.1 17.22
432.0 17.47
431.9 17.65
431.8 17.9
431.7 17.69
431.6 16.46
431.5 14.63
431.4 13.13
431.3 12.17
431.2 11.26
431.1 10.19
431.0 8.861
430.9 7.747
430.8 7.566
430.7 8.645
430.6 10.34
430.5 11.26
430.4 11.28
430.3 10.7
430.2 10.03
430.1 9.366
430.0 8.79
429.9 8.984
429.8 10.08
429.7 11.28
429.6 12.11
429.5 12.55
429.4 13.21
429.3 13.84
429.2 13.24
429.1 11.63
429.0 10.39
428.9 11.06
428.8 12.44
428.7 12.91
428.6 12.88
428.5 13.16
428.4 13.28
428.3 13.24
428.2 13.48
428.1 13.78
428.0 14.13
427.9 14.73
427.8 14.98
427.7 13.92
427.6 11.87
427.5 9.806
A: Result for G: -0.2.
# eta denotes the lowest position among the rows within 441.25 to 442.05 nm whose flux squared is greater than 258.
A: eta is 441.3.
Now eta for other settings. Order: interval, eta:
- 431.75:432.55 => 431.8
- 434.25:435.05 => 434.5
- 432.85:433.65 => 432.9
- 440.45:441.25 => 441.0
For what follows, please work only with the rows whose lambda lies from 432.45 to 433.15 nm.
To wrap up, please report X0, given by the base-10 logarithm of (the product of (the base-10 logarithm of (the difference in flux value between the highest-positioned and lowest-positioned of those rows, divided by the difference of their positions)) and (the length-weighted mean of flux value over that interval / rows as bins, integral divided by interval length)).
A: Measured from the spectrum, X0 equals 1.18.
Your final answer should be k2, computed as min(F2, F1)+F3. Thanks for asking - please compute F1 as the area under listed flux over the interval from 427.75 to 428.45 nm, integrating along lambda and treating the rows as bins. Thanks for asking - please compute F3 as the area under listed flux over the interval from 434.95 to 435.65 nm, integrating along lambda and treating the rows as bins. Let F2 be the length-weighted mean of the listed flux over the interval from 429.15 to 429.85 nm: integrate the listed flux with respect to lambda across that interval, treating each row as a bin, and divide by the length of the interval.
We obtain 20.4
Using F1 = 9.8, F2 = 12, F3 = 10.7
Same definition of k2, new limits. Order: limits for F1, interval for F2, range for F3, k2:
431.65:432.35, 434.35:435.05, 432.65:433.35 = 22.9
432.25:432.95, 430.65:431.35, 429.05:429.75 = 17.4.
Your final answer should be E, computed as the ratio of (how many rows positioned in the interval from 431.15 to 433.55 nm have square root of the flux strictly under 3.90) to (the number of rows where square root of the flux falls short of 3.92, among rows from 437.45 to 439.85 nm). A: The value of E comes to 0.5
